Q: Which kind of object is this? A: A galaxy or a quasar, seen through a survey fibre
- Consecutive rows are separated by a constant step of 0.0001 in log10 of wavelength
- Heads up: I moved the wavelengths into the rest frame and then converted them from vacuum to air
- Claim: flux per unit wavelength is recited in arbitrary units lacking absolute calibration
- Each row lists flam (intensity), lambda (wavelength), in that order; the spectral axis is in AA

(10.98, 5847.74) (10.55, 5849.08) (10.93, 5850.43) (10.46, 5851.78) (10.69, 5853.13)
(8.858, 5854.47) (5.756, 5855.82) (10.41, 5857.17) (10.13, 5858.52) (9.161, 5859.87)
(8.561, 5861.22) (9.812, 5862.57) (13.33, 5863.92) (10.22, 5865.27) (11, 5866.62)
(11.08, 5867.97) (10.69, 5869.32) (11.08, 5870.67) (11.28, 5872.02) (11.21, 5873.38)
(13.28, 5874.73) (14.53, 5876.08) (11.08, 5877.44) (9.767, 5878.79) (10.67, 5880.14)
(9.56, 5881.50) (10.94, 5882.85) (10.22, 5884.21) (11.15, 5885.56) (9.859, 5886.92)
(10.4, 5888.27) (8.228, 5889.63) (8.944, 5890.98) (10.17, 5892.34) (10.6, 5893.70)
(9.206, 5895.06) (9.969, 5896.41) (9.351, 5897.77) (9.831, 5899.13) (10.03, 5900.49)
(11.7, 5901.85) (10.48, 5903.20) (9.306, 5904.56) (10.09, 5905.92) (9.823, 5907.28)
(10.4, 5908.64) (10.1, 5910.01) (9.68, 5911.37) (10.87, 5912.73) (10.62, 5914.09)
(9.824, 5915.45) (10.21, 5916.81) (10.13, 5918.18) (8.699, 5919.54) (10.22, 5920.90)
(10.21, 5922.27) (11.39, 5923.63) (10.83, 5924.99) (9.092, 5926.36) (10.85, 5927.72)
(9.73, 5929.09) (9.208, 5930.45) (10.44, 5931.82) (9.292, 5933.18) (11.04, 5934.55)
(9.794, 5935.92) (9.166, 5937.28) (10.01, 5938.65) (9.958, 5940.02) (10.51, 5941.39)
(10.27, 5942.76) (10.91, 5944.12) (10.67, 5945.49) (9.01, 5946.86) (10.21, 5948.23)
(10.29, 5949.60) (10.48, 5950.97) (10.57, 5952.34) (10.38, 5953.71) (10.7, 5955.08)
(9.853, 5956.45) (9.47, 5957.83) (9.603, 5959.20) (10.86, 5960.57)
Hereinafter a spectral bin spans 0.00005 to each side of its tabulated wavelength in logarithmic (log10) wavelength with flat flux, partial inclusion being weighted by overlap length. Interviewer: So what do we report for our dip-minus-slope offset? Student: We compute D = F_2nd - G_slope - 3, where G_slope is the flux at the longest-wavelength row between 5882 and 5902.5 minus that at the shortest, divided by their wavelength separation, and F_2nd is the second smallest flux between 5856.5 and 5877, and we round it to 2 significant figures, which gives 6.1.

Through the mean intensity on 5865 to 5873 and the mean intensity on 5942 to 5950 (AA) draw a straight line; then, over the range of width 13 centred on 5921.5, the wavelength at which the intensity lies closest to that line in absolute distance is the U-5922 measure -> 5922.27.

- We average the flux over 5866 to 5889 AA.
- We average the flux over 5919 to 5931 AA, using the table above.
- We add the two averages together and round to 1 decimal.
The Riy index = 21.1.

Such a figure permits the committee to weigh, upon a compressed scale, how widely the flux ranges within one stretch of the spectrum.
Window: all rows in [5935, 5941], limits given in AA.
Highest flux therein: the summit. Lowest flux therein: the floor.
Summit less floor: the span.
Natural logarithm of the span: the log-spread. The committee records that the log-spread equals -0.17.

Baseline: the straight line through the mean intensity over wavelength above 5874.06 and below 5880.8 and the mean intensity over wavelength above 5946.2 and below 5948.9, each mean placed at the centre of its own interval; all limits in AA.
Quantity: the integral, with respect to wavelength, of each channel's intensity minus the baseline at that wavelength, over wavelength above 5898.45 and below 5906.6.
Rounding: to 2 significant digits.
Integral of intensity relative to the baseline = -6.7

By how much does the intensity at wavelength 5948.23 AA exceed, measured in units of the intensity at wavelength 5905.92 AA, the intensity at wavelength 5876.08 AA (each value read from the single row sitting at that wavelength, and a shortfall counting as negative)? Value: -0.43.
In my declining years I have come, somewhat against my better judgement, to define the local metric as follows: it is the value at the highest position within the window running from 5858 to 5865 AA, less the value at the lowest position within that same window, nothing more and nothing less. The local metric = 3.2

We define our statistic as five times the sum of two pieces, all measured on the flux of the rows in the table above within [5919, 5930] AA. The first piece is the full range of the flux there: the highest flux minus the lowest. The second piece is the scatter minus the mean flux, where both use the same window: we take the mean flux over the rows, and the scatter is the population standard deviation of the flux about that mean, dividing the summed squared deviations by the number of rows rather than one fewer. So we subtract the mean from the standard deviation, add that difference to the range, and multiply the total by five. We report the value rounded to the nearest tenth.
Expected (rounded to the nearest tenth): -32.9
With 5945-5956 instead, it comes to -40.4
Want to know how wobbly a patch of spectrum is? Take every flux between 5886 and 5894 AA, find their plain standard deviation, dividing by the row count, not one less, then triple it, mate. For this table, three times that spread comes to 2.5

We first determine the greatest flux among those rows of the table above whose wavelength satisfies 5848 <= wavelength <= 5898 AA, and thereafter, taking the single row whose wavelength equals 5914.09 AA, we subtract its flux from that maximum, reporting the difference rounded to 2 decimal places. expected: 3.91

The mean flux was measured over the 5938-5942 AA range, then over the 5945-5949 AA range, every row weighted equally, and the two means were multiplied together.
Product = 101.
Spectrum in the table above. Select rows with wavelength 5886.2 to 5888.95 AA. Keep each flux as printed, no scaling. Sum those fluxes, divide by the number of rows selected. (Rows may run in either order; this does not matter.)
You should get 10.1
